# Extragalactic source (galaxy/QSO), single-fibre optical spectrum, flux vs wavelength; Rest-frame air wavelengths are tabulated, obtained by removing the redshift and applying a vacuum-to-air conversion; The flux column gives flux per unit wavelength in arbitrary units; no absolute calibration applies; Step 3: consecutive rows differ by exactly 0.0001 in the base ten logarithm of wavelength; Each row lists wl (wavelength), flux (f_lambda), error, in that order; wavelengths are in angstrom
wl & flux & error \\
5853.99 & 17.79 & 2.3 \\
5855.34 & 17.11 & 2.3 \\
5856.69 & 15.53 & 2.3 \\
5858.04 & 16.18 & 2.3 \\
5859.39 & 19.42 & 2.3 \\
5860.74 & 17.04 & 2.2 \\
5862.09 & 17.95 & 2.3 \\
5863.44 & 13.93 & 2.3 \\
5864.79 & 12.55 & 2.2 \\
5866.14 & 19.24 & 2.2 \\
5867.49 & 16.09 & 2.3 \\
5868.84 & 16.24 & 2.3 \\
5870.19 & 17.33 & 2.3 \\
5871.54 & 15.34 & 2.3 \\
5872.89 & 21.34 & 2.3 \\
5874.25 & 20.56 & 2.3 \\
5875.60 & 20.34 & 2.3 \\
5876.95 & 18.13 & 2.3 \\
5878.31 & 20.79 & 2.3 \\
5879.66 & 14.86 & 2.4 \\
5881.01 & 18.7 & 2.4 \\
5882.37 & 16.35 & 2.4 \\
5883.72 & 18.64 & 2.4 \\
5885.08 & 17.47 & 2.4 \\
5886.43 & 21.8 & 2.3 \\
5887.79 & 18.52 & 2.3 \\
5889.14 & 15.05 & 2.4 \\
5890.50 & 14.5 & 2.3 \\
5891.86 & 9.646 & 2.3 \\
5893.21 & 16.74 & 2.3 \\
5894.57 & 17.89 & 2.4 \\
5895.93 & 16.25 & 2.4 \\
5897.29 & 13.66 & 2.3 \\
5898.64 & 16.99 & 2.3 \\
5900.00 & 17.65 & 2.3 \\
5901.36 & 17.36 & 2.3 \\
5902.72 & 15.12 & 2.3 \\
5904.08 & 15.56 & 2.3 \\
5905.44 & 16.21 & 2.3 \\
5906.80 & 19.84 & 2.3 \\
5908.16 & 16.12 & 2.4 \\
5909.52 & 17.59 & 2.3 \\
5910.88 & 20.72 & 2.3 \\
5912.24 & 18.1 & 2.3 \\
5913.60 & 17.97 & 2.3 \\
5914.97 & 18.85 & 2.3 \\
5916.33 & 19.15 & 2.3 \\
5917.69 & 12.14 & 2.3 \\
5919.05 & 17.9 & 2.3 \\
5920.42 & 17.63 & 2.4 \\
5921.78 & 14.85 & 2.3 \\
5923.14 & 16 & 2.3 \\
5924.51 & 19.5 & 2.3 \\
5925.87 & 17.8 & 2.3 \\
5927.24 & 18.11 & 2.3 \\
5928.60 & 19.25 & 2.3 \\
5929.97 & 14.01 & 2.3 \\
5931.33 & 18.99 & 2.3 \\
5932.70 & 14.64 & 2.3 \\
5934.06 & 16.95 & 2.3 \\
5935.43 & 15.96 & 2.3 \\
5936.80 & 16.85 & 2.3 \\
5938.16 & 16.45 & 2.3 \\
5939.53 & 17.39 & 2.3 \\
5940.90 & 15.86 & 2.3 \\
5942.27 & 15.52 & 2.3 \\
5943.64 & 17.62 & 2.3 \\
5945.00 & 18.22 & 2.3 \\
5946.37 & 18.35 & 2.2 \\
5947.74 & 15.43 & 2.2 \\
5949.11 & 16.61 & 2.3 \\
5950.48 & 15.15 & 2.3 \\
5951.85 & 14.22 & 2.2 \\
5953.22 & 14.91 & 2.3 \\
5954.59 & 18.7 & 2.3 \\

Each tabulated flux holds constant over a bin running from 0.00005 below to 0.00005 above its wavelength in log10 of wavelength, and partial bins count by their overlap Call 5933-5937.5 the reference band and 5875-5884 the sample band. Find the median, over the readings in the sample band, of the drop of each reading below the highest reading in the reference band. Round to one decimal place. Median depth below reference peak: -1.7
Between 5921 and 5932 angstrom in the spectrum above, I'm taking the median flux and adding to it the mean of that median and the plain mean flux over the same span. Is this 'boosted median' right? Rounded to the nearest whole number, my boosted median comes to 36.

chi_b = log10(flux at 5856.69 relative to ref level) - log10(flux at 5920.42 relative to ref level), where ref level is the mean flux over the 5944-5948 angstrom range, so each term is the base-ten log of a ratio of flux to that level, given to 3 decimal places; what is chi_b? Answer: -0.055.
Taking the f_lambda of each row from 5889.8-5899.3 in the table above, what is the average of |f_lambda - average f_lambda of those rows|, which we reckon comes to 2.14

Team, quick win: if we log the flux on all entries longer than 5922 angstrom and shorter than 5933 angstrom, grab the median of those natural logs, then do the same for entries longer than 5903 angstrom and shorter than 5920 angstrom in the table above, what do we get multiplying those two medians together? 8.34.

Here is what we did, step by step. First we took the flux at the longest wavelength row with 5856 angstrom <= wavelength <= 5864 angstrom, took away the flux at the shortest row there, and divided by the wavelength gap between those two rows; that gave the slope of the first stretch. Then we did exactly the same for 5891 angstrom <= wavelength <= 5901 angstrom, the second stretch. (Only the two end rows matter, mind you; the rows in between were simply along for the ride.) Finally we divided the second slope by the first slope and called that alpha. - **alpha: -4.1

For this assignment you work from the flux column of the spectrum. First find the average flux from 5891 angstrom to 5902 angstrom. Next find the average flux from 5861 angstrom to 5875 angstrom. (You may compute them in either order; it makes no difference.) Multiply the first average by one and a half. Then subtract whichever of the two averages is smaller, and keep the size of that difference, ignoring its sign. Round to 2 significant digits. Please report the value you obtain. 7.9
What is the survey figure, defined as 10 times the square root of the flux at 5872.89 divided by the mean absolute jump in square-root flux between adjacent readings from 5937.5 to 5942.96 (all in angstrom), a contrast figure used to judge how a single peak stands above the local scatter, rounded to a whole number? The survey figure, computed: 402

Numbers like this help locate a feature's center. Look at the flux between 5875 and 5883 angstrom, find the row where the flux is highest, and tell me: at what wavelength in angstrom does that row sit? 5878.31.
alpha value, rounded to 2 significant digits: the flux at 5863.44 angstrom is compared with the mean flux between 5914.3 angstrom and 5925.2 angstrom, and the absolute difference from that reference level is 3.1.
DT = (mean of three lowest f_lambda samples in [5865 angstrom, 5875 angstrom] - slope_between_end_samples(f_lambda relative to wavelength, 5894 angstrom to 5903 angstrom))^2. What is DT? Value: 263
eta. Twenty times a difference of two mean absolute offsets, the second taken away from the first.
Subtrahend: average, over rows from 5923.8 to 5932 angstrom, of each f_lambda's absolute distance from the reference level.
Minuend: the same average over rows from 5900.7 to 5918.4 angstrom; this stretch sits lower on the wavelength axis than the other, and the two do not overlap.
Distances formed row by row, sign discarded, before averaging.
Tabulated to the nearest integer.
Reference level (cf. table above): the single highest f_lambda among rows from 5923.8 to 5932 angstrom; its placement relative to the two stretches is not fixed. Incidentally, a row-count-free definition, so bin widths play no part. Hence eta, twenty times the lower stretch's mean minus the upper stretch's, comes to 18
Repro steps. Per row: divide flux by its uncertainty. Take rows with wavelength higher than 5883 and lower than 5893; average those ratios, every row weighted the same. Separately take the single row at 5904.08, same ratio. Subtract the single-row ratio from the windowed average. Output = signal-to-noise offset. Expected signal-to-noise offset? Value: 0.3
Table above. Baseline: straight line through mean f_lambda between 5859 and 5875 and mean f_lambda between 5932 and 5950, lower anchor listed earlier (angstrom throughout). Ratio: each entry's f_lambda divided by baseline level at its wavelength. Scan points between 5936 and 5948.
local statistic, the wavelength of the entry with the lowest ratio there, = 5947.74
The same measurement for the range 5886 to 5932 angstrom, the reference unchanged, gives 5891.86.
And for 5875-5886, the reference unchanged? 5879.66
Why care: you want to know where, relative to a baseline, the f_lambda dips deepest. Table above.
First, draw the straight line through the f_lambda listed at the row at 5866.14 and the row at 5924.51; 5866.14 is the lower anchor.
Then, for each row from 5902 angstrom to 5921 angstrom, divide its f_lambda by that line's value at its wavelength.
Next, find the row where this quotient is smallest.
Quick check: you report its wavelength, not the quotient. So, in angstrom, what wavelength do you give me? 5917.69 angstrom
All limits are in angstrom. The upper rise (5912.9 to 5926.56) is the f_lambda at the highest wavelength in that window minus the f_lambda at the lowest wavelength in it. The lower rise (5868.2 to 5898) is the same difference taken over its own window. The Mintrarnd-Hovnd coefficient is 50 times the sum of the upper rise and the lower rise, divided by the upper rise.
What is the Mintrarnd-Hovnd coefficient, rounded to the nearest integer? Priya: 809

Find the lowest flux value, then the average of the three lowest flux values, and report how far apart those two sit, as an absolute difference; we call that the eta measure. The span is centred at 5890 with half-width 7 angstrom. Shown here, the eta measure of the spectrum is 3.4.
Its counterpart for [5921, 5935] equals 0.5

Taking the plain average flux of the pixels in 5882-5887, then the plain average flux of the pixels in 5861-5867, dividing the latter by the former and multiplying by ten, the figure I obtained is 8.6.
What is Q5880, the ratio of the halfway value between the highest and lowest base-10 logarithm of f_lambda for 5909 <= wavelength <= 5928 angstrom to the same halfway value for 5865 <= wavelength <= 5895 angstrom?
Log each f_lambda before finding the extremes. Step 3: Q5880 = 1.03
